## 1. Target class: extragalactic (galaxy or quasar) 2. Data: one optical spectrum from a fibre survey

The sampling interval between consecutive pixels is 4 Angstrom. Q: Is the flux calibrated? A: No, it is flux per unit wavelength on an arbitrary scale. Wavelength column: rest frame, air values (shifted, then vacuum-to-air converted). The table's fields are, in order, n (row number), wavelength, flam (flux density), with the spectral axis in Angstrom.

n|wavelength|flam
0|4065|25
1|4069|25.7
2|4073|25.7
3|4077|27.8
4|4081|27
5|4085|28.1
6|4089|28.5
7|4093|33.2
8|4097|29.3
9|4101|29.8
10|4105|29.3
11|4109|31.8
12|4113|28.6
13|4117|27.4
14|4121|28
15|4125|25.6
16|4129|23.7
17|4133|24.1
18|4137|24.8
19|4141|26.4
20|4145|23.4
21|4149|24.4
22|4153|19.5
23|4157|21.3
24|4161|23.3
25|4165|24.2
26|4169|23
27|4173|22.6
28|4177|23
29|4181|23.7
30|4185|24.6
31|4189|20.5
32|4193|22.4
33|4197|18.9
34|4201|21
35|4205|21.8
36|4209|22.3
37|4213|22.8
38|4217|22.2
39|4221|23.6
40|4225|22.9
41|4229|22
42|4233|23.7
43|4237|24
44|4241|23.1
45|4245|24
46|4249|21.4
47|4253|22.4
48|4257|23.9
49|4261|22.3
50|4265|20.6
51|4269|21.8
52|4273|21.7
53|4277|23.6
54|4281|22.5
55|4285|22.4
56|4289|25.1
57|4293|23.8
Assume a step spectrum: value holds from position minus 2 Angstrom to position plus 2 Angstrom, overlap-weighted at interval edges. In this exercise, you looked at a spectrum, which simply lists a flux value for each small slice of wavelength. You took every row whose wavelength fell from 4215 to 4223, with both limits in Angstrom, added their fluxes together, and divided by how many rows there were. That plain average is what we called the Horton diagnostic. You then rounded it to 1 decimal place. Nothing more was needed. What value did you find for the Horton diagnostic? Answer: 22.9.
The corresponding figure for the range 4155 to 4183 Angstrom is 23.0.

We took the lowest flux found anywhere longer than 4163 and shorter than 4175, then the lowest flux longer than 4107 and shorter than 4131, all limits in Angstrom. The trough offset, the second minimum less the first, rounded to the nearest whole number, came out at 1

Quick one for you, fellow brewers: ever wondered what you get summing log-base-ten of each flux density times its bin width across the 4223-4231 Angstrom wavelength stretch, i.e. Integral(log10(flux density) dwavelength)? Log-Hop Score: 10.8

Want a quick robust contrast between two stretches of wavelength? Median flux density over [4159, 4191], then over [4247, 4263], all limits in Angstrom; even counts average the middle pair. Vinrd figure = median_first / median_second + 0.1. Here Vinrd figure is 1.14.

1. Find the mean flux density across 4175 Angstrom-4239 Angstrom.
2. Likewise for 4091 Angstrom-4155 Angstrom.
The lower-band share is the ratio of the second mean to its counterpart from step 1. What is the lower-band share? 1.19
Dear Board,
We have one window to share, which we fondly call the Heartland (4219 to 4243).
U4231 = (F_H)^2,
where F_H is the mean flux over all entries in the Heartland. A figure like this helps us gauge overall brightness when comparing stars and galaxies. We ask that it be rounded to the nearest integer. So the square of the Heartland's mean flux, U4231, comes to 539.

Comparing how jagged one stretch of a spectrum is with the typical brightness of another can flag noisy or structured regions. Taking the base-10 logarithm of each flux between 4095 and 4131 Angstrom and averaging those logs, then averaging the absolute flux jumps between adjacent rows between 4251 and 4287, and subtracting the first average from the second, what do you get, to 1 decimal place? -0.3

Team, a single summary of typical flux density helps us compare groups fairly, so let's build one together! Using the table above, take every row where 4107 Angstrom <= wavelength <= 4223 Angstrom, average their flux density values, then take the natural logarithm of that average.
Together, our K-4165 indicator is 3.17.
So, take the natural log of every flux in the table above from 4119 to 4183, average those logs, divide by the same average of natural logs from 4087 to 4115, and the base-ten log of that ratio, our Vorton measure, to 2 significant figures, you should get -0.031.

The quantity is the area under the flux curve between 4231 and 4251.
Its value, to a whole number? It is 465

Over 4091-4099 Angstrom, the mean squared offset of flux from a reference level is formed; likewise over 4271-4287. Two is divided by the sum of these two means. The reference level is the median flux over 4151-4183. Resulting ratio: 0.028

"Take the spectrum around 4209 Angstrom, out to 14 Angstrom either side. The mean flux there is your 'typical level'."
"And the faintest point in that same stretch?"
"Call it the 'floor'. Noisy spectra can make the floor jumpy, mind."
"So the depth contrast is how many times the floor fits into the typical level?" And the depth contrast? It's 1.15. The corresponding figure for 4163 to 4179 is 1.03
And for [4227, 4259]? 1.08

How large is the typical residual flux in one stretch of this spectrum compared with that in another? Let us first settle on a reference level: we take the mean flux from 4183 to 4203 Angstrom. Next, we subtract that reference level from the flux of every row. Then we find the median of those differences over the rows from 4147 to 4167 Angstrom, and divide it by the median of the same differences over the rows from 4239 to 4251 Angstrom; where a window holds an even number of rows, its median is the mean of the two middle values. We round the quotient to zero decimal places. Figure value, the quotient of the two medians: 1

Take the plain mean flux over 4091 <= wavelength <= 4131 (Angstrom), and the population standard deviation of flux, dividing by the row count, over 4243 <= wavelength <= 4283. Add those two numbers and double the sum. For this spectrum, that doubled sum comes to 59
